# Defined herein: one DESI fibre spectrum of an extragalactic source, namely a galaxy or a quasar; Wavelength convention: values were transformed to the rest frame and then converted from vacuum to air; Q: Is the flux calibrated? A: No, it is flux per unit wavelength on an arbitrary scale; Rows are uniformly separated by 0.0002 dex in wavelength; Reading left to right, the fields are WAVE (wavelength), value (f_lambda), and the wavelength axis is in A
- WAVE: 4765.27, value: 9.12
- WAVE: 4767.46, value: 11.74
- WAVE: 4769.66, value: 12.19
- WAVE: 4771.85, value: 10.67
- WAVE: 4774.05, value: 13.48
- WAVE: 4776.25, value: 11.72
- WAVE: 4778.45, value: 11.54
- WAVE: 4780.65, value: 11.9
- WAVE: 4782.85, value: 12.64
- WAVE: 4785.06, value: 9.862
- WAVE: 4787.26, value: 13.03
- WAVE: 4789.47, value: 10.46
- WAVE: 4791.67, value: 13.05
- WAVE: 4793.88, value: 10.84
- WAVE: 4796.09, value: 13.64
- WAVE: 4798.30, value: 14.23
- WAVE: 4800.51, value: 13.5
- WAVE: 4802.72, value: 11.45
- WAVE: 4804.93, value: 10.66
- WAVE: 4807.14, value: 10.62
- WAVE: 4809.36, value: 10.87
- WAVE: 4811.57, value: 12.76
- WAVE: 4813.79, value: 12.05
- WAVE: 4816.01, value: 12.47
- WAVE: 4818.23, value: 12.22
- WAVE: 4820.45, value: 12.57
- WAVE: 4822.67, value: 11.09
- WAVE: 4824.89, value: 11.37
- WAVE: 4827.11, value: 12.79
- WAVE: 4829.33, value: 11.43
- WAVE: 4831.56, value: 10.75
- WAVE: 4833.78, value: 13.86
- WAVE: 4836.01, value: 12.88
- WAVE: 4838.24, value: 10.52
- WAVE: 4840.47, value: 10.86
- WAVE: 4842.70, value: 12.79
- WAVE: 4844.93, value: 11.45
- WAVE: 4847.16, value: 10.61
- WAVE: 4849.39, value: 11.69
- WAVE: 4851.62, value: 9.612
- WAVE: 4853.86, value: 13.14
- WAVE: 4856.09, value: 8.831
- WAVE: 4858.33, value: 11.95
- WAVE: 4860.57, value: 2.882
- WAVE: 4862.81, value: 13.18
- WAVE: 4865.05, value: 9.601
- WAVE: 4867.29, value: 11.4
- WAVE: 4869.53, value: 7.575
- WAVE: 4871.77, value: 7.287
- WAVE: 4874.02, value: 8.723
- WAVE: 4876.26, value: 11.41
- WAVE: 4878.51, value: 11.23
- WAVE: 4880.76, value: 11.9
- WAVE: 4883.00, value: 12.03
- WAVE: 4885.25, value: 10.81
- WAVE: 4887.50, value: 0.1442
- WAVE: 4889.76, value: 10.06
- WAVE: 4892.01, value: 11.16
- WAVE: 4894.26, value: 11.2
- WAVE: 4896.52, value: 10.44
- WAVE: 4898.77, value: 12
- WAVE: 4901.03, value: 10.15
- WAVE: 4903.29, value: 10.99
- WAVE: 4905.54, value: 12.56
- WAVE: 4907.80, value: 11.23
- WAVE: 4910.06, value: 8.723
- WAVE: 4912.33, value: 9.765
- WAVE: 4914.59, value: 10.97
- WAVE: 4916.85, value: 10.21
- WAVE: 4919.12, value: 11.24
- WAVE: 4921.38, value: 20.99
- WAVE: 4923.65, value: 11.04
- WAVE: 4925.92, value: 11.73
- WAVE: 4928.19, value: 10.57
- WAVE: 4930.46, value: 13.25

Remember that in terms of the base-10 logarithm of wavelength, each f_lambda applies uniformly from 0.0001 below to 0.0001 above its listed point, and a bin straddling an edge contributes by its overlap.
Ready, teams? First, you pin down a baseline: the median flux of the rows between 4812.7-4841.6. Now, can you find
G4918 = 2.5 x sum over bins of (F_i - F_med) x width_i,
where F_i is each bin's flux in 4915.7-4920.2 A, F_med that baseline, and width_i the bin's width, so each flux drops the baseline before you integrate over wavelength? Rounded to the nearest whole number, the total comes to -15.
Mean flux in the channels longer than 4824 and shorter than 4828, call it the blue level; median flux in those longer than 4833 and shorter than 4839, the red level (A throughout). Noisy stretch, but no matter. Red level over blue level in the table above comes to 1.07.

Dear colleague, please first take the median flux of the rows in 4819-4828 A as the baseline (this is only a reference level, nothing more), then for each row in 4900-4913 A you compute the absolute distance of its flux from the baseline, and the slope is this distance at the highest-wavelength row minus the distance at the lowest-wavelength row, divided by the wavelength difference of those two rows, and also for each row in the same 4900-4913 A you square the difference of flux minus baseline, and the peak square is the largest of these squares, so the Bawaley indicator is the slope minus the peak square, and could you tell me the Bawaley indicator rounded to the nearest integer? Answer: -11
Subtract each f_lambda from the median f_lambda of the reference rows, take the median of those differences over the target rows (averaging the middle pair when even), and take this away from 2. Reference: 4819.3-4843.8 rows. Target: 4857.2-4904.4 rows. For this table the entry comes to 1.6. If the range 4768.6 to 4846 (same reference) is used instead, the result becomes 2.5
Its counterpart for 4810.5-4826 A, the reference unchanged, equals 2.8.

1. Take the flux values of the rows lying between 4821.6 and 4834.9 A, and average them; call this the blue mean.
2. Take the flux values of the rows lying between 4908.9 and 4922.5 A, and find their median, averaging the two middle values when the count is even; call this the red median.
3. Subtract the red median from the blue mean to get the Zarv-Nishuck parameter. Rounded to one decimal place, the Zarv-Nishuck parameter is 1.3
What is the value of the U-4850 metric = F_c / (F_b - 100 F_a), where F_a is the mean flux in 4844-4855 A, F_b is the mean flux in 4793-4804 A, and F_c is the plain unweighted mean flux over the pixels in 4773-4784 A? -0.0110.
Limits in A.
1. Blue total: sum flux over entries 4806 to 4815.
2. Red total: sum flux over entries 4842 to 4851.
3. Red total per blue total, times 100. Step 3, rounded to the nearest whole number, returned 101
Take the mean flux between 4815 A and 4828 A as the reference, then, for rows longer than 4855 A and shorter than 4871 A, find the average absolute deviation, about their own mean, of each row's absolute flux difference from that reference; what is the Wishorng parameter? 2.2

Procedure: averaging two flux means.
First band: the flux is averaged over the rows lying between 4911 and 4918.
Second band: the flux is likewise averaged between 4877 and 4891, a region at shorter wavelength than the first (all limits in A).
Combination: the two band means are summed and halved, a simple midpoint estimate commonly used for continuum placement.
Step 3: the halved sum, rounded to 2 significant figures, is 9.8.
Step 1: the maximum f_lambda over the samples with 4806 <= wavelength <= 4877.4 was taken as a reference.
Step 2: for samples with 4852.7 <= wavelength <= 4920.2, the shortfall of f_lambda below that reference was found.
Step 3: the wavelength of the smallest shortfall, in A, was 4862.81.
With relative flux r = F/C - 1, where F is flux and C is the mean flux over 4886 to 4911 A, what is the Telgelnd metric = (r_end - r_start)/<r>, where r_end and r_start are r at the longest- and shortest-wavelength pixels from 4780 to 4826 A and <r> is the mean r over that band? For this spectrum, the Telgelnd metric -0.3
